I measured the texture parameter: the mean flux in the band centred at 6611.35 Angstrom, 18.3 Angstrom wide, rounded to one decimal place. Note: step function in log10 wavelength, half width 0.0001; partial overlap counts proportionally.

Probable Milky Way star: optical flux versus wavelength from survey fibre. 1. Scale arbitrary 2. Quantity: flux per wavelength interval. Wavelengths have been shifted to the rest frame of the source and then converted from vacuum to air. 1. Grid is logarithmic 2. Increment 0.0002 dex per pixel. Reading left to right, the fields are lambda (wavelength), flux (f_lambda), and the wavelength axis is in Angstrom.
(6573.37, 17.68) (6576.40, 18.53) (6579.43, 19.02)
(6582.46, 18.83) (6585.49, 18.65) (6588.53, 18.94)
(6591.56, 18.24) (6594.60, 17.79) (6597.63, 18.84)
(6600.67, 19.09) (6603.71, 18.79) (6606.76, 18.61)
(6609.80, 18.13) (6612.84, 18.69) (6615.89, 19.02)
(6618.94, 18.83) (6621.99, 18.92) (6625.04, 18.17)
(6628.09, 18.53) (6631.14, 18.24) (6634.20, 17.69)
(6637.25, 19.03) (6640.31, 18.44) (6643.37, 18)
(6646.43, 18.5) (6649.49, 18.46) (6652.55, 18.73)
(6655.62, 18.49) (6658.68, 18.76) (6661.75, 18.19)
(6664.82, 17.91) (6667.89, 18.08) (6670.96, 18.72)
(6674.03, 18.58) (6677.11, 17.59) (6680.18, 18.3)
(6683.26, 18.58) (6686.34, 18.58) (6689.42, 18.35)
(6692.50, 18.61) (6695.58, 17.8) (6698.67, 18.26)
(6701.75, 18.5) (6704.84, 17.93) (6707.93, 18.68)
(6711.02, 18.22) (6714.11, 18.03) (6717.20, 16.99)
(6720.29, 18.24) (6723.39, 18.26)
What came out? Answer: 18.7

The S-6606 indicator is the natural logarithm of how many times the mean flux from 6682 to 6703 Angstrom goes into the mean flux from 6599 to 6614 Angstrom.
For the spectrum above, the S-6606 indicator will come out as 0.015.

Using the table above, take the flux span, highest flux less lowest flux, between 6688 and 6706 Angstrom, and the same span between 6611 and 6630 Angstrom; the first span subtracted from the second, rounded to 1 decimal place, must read 0.0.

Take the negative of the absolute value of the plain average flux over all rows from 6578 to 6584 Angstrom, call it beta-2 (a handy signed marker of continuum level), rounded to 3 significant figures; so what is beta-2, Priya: -18.9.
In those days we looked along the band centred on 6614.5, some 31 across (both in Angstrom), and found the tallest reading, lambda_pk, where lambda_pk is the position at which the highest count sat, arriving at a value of 6600.67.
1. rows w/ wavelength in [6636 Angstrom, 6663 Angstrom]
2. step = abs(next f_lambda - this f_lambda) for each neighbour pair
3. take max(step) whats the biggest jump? 0.59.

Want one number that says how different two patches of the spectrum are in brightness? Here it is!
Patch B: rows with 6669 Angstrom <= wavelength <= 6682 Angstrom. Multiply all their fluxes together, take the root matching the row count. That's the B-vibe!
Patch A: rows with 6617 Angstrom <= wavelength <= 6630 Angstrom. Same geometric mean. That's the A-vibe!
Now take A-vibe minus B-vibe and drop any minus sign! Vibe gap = 0.32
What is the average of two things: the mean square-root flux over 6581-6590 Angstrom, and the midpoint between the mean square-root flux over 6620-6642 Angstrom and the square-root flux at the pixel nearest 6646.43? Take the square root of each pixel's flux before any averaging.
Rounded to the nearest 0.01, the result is 4.32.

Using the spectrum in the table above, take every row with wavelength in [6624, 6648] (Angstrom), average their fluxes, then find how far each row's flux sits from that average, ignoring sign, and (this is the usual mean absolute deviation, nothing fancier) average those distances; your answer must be 0.30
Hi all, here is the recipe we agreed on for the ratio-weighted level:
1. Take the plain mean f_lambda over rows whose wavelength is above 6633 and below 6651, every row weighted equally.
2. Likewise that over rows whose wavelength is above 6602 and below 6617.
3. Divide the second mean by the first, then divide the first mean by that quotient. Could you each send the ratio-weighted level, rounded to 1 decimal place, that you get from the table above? 18.1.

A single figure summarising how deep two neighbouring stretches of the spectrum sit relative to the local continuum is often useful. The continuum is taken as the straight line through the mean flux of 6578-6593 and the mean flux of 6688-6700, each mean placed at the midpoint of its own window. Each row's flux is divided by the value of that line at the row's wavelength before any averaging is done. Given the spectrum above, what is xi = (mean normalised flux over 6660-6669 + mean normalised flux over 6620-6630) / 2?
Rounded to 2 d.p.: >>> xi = 0.99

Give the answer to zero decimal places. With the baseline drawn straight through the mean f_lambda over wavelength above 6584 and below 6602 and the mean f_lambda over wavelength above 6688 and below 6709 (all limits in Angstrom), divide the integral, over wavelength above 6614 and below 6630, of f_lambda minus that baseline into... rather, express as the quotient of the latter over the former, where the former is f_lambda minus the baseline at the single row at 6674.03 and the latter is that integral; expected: 13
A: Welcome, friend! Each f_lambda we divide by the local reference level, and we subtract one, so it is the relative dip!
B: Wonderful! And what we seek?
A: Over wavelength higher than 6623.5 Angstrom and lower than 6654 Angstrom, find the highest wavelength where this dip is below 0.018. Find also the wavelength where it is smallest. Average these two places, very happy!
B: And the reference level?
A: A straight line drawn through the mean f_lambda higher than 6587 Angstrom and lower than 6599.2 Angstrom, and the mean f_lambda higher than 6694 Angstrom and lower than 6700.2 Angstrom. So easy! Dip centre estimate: 6641.8 Angstrom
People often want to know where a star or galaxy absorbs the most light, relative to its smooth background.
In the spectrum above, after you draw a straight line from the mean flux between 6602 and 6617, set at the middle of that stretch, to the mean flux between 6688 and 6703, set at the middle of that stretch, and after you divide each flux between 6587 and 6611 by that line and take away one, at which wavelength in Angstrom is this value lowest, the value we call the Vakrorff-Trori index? 6594.60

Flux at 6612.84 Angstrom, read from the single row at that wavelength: 18.69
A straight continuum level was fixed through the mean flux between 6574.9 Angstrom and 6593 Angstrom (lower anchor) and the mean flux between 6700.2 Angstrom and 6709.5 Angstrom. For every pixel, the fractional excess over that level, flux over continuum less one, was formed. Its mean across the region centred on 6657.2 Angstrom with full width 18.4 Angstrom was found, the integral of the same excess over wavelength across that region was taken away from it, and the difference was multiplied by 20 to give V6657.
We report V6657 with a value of 1.5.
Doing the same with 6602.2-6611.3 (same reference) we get 1.1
